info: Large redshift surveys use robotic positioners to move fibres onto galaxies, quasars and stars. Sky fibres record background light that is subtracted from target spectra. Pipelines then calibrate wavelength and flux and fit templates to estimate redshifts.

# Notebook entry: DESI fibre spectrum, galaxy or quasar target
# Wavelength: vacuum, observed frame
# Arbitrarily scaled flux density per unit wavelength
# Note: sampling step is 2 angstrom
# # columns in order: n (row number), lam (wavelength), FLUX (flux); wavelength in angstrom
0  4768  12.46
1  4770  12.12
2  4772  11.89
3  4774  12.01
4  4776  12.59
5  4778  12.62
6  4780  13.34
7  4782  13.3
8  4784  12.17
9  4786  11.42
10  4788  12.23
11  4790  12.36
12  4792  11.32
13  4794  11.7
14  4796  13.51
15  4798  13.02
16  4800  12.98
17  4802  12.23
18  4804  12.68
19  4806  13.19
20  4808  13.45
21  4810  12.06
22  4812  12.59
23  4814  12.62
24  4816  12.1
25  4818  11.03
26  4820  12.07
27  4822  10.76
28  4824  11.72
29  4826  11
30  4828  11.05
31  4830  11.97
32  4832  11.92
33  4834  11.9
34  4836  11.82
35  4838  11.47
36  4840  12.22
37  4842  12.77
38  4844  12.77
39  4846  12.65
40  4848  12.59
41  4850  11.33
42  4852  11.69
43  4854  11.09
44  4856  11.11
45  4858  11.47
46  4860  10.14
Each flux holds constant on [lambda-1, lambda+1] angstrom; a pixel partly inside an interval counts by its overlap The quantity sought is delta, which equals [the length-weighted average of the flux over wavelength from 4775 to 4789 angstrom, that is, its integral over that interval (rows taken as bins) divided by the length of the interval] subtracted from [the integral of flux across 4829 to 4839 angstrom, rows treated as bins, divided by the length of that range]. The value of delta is -0.7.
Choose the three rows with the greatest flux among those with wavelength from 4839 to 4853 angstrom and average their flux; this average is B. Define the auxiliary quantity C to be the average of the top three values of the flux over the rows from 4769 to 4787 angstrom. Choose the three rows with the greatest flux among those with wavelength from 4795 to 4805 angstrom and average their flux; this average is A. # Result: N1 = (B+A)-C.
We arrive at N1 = 12.8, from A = 13.17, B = 12.7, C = 13.1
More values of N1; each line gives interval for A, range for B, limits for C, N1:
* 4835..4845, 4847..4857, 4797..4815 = 11.2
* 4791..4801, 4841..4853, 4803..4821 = 12.8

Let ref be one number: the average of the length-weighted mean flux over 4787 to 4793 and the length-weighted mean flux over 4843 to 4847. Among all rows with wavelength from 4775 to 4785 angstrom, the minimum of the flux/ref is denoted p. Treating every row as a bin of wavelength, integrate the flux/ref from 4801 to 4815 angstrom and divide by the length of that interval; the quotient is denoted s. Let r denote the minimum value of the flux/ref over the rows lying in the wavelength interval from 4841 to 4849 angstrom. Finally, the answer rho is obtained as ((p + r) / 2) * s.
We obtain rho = 1.03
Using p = 0.99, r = 1.02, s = 1.03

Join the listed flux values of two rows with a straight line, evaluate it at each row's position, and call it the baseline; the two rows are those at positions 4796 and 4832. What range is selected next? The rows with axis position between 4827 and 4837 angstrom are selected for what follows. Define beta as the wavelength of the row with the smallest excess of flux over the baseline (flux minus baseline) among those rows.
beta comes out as 4828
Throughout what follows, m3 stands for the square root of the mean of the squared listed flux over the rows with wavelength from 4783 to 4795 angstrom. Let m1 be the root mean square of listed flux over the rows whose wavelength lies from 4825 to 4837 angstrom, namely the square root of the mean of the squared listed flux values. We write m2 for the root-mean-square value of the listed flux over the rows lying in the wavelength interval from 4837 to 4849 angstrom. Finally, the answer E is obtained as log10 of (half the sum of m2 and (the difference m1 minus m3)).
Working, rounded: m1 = 11.6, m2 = 12.4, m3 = 11.9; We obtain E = 0.78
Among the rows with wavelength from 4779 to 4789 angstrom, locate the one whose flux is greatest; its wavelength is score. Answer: 4780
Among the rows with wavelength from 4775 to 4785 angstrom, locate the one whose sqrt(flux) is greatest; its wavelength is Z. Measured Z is 4780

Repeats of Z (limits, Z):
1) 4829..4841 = 4840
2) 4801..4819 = 4808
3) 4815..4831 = 4816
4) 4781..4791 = 4782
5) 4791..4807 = 4796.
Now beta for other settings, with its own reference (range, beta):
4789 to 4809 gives 4792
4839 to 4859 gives 4854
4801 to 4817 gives 4802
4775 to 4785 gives 4784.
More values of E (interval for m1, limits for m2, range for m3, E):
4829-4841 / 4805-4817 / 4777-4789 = 0.78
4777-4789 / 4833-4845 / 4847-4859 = 0.82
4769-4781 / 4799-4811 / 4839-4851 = 0.81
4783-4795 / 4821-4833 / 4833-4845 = 0.75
